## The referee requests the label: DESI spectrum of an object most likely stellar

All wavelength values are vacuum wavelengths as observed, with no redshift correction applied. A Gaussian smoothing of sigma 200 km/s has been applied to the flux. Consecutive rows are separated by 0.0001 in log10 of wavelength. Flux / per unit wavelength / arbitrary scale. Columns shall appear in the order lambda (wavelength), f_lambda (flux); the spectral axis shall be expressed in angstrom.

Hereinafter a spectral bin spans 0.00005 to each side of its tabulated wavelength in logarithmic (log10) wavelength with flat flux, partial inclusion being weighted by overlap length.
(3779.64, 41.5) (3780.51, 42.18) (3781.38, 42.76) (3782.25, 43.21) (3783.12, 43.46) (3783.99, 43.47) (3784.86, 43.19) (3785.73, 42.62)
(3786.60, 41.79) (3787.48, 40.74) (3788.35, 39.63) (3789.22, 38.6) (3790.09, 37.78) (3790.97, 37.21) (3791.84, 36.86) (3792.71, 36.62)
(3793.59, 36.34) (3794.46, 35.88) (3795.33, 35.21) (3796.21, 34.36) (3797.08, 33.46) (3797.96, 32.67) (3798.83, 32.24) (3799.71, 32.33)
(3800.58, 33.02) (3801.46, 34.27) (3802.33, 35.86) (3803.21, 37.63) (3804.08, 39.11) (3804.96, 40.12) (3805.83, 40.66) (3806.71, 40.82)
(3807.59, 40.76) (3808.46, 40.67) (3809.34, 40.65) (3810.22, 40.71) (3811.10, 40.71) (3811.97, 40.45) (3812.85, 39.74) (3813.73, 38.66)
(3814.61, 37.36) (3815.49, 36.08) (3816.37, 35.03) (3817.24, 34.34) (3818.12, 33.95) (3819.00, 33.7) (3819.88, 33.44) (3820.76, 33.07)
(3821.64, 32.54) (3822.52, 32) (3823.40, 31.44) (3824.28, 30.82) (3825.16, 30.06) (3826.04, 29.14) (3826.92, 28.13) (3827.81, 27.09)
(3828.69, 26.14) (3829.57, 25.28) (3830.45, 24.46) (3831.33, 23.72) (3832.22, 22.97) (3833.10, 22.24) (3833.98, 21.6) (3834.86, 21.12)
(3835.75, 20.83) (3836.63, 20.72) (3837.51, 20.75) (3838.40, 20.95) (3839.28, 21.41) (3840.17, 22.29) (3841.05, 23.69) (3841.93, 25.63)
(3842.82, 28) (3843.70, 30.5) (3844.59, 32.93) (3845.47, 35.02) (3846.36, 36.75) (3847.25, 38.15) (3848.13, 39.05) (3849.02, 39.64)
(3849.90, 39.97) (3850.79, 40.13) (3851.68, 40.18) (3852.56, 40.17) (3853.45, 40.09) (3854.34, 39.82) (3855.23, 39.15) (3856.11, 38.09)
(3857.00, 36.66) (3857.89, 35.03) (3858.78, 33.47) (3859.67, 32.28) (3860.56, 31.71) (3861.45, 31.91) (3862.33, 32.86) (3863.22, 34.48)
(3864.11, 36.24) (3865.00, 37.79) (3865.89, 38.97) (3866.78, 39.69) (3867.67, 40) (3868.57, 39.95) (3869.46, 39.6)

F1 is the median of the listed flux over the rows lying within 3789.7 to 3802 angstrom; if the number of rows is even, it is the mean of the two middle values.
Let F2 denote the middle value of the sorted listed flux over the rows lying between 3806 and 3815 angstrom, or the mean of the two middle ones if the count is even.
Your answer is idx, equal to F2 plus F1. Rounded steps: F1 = 35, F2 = 41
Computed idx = 75.4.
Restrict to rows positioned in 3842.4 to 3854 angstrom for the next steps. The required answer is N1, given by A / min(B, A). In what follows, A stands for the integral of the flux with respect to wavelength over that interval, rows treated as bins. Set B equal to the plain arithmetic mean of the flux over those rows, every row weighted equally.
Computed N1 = 11.61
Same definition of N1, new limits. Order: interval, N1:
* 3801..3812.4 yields 11.40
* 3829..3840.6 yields 11.62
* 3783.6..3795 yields 11.39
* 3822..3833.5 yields 11.52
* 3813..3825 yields 12.02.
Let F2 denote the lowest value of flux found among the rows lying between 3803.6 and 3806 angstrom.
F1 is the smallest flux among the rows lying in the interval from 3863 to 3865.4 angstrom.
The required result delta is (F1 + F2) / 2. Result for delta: 36.8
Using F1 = 34.48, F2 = 39.11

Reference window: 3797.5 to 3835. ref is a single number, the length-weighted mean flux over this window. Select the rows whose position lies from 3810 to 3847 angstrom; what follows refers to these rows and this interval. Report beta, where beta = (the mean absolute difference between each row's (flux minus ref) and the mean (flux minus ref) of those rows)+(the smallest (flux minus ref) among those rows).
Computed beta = -7.0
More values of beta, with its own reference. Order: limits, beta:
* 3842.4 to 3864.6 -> -2.2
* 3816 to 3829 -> -4.9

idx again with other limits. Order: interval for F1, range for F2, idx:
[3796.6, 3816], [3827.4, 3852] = 64.3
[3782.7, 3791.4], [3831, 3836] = 63.2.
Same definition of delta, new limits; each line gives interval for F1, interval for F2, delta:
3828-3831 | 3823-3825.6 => 27.3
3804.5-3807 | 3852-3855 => 40.0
